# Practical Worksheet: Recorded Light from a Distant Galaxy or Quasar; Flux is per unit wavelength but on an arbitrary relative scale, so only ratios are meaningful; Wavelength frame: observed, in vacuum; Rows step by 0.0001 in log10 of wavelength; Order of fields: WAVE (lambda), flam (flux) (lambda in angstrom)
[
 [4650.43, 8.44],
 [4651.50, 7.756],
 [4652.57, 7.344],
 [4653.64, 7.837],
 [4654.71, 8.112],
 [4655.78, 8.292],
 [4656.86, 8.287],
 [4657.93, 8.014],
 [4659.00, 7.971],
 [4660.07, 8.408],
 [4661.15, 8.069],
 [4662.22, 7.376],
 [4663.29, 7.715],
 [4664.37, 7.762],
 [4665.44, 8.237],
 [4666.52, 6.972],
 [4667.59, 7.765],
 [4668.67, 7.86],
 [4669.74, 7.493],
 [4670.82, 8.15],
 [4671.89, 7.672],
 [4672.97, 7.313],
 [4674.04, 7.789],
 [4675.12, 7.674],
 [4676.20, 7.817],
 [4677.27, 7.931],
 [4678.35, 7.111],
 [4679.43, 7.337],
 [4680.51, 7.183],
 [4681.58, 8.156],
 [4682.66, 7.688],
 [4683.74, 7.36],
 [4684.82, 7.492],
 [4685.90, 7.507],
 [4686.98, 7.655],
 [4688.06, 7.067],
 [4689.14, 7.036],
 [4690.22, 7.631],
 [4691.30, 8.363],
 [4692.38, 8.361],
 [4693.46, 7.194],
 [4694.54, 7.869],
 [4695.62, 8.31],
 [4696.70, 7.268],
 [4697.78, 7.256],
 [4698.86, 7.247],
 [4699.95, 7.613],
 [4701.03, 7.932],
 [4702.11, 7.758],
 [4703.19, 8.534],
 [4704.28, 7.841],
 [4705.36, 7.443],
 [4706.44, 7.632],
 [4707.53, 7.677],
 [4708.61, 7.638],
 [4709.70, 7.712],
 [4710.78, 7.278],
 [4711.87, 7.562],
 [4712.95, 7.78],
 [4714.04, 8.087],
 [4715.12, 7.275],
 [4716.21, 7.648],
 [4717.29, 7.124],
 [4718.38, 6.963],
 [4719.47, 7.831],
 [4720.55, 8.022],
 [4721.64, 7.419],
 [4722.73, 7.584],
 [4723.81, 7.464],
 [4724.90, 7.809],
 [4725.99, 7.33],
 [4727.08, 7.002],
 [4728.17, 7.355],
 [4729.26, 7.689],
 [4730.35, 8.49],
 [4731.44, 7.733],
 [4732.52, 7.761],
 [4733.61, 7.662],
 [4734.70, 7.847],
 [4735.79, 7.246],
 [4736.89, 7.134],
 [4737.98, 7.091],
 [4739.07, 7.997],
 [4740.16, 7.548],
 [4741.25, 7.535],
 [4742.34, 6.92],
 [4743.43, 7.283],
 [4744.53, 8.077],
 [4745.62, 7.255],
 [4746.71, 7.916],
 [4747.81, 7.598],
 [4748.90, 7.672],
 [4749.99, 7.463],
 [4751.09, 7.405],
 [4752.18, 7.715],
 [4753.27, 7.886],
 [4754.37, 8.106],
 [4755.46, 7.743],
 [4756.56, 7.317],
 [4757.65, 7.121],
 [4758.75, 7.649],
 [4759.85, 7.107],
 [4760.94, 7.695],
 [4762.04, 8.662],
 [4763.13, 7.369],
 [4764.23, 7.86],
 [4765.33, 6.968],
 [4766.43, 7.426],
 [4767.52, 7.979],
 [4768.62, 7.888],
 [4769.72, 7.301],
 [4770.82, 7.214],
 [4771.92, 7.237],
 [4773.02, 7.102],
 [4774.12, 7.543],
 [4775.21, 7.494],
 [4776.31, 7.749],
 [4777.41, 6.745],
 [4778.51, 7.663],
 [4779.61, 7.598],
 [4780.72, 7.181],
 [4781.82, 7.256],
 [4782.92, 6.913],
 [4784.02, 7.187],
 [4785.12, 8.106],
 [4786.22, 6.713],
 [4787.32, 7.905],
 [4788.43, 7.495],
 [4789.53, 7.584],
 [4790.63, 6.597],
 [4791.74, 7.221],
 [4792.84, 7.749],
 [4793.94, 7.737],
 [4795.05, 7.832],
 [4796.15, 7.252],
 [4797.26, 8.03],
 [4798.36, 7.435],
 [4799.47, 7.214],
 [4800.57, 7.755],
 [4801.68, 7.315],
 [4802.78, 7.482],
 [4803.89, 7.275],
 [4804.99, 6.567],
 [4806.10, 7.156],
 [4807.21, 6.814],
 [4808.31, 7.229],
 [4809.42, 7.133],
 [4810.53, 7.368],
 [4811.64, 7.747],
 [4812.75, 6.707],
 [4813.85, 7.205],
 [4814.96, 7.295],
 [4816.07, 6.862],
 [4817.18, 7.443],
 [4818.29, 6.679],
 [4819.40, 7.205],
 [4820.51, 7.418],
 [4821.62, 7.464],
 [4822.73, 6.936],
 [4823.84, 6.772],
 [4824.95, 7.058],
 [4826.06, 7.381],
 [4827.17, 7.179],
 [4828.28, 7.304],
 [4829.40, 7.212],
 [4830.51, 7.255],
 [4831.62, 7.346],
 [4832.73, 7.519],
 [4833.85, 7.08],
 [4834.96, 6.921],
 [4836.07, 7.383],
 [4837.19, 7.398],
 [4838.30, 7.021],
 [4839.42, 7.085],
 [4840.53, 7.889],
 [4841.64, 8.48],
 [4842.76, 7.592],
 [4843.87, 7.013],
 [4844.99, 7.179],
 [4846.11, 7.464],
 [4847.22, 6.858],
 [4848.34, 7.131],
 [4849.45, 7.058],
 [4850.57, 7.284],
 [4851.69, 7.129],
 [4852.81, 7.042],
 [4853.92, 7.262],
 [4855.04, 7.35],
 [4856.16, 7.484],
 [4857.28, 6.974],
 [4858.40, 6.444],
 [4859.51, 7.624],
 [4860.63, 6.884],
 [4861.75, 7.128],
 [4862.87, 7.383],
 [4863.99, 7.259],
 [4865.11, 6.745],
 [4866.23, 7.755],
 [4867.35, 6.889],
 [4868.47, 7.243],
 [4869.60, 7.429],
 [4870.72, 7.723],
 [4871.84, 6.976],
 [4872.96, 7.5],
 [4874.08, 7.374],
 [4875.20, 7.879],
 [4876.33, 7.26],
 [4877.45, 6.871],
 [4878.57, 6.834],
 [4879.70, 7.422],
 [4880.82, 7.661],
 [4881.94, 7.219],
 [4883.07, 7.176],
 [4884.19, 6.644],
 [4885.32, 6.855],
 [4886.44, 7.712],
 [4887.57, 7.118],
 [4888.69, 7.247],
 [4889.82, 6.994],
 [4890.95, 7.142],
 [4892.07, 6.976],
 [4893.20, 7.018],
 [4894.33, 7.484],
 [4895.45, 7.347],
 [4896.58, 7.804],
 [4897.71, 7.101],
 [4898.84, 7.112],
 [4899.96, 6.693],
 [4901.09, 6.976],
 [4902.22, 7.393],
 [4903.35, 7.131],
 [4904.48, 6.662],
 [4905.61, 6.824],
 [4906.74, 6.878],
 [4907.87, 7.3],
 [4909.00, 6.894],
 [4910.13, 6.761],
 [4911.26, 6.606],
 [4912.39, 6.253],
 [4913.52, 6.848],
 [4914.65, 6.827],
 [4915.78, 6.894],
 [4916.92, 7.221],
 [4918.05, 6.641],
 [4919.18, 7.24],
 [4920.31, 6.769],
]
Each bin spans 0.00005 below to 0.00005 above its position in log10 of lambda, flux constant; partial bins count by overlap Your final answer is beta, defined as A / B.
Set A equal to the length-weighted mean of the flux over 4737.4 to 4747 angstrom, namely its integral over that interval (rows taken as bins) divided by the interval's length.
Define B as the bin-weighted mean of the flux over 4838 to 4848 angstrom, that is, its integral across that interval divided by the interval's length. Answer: 1.01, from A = 7.51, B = 7.40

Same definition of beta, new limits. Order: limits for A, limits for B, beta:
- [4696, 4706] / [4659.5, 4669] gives 0.98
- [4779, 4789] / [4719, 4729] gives 0.98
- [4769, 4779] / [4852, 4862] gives 1.03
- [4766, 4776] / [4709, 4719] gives 1.00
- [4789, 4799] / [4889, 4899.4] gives 1.04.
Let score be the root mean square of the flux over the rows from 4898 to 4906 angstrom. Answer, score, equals 7.0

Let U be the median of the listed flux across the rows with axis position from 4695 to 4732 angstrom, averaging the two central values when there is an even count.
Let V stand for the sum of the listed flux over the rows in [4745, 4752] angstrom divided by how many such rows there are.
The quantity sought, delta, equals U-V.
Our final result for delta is 0.08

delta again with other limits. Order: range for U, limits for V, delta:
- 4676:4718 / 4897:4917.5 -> 0.72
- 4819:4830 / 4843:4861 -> 0.07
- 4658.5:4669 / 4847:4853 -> 0.73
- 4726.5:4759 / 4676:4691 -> 0.13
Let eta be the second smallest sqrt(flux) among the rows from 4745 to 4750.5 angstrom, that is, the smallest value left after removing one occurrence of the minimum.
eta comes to 2.73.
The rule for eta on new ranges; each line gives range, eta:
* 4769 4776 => 2.69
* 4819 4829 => 2.63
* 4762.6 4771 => 2.69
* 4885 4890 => 2.64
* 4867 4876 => 2.64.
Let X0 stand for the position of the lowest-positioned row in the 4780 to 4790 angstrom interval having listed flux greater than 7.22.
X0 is 4781.82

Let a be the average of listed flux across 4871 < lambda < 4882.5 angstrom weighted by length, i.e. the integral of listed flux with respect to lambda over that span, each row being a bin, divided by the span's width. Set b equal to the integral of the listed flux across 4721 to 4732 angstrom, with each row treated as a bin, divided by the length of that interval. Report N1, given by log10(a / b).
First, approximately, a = 7.32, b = 7.59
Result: -0.016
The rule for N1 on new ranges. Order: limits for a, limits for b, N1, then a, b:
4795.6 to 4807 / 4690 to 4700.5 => -0.022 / 7.33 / 7.72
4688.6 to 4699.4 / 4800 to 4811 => 0.026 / 7.66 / 7.21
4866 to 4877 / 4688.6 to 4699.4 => -0.016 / 7.39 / 7.66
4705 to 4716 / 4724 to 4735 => -0.003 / 7.61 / 7.66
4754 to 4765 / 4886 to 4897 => 0.022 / 7.64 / 7.27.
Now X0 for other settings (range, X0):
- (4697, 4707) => 4697.78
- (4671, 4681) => 4671.89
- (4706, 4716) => 4706.44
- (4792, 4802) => 4792.84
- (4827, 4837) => 4828.28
